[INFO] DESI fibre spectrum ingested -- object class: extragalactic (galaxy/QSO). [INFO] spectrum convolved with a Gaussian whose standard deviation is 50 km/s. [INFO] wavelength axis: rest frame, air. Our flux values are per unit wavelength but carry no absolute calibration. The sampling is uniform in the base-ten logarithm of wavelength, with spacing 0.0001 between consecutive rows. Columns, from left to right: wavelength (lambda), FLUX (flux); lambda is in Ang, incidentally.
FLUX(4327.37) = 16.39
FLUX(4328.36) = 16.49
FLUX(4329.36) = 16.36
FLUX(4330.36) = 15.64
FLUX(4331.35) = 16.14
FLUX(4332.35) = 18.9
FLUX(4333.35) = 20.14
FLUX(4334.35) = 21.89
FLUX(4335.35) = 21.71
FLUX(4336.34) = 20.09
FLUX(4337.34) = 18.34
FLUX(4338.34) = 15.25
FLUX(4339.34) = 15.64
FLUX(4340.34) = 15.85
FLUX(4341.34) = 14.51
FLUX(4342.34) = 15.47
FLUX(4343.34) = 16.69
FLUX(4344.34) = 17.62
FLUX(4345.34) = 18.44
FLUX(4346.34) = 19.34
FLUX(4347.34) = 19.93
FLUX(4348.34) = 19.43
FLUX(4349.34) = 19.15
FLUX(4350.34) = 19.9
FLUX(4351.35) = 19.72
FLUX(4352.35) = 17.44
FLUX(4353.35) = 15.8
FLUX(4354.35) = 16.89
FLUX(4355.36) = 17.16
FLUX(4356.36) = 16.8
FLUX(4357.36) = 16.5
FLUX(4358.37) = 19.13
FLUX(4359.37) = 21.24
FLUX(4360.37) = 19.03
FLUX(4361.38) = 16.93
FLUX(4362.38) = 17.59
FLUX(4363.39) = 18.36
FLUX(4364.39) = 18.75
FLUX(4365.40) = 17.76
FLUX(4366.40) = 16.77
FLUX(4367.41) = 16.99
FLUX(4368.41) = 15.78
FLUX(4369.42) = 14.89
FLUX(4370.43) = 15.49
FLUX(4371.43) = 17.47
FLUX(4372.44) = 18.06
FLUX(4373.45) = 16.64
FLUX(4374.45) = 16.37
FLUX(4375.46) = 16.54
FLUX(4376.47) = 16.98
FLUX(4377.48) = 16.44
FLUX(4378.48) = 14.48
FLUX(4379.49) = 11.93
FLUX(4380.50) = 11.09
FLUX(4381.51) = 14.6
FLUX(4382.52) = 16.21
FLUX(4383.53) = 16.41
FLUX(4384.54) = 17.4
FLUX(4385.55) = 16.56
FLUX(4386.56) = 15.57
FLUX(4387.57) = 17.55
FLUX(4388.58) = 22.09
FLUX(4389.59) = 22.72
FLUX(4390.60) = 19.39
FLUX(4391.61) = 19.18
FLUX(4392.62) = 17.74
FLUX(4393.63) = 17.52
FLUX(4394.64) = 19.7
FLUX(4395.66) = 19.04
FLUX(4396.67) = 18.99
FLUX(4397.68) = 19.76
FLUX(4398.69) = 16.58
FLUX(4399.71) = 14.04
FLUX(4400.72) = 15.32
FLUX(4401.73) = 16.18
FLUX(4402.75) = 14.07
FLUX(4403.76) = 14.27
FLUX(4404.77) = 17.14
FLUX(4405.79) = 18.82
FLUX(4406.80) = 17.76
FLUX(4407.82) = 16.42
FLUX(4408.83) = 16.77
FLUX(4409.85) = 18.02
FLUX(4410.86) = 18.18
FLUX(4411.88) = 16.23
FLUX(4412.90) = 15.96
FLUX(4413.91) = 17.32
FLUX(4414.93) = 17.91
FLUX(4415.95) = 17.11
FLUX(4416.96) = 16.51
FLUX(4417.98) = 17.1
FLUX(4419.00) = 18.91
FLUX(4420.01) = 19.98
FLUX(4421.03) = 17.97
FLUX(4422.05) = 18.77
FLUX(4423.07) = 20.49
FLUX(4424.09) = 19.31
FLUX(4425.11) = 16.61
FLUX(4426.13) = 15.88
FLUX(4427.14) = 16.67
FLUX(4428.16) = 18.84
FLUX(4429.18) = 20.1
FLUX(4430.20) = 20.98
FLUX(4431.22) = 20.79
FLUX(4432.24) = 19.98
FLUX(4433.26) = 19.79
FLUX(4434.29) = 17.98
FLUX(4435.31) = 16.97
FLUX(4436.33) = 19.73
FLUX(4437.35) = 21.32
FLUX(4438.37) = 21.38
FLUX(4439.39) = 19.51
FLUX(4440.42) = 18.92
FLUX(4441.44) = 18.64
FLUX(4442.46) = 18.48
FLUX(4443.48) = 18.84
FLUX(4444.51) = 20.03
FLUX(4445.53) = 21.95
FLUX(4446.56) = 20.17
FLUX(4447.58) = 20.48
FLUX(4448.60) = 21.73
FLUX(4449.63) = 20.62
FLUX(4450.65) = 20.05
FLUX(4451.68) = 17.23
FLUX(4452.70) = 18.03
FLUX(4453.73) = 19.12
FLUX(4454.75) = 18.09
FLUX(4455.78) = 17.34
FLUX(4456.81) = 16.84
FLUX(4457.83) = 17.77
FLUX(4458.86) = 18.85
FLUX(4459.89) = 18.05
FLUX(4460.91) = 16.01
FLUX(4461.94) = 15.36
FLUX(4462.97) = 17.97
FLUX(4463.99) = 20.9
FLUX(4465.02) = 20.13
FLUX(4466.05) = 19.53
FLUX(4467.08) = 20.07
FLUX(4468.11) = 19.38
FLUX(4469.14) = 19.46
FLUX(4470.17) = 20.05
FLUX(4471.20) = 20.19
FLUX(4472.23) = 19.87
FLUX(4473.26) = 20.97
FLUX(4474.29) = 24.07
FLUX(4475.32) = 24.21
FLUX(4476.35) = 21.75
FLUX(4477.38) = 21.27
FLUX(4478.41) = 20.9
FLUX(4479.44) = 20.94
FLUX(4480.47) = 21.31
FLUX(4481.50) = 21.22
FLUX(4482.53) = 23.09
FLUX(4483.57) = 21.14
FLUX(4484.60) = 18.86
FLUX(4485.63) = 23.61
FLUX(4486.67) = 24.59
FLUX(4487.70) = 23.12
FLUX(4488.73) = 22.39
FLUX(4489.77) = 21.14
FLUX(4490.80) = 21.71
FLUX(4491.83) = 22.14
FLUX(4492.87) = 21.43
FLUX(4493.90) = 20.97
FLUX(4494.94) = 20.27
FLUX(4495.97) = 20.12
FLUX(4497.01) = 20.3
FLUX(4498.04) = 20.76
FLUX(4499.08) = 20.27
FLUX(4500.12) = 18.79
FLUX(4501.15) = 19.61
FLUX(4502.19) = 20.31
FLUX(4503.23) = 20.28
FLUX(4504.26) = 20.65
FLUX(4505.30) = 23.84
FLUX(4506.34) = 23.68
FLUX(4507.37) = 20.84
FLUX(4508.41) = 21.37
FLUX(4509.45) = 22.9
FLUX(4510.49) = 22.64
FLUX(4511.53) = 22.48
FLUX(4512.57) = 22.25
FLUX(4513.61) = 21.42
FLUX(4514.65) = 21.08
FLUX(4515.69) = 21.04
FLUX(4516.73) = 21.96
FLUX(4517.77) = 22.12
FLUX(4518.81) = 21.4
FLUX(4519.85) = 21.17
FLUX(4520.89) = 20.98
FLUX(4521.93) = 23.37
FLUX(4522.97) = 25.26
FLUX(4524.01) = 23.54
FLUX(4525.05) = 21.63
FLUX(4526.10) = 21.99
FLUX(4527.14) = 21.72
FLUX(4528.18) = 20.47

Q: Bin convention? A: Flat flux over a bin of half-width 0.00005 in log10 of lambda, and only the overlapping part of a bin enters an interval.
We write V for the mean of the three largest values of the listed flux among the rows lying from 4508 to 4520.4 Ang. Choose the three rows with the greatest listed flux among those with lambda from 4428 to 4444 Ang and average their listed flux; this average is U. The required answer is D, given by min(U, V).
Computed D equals 21.2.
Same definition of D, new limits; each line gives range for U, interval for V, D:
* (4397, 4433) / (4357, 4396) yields 20.8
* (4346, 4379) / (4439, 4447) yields 20.4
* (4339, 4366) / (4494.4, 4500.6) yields 20.4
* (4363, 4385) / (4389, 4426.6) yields 18.4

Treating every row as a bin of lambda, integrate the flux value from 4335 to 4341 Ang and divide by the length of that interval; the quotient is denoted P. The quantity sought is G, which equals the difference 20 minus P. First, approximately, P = 17.6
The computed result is 2.4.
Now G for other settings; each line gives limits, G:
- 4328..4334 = 2.6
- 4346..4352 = 0.5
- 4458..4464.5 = 2.1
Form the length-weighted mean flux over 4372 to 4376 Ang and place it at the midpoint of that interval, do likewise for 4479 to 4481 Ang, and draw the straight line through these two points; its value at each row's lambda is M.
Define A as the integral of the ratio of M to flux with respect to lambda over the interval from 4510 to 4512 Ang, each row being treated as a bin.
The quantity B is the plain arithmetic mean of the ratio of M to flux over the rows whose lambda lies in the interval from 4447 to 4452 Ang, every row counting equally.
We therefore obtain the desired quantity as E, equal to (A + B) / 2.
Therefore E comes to 1.5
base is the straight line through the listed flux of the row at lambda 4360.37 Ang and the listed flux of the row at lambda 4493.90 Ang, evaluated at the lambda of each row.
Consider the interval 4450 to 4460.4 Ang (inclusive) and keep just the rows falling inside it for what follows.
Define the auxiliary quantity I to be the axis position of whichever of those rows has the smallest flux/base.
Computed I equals 4456.81 Ang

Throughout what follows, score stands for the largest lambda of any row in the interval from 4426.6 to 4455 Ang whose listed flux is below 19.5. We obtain 4454.75 Ang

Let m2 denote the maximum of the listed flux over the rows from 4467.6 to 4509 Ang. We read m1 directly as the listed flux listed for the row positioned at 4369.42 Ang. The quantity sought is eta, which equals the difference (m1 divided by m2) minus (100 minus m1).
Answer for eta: -85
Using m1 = 14.89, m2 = 24.59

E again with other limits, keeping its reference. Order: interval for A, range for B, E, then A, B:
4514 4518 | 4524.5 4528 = 2.6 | 4.2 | 1.06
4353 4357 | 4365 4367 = 2.4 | 3.9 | 0.96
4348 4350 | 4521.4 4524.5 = 1.3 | 1.6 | 0.95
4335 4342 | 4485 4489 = 3.7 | 6.4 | 0.92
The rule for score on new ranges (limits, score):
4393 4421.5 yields 4421.03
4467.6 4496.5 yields 4484.60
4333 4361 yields 4360.37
